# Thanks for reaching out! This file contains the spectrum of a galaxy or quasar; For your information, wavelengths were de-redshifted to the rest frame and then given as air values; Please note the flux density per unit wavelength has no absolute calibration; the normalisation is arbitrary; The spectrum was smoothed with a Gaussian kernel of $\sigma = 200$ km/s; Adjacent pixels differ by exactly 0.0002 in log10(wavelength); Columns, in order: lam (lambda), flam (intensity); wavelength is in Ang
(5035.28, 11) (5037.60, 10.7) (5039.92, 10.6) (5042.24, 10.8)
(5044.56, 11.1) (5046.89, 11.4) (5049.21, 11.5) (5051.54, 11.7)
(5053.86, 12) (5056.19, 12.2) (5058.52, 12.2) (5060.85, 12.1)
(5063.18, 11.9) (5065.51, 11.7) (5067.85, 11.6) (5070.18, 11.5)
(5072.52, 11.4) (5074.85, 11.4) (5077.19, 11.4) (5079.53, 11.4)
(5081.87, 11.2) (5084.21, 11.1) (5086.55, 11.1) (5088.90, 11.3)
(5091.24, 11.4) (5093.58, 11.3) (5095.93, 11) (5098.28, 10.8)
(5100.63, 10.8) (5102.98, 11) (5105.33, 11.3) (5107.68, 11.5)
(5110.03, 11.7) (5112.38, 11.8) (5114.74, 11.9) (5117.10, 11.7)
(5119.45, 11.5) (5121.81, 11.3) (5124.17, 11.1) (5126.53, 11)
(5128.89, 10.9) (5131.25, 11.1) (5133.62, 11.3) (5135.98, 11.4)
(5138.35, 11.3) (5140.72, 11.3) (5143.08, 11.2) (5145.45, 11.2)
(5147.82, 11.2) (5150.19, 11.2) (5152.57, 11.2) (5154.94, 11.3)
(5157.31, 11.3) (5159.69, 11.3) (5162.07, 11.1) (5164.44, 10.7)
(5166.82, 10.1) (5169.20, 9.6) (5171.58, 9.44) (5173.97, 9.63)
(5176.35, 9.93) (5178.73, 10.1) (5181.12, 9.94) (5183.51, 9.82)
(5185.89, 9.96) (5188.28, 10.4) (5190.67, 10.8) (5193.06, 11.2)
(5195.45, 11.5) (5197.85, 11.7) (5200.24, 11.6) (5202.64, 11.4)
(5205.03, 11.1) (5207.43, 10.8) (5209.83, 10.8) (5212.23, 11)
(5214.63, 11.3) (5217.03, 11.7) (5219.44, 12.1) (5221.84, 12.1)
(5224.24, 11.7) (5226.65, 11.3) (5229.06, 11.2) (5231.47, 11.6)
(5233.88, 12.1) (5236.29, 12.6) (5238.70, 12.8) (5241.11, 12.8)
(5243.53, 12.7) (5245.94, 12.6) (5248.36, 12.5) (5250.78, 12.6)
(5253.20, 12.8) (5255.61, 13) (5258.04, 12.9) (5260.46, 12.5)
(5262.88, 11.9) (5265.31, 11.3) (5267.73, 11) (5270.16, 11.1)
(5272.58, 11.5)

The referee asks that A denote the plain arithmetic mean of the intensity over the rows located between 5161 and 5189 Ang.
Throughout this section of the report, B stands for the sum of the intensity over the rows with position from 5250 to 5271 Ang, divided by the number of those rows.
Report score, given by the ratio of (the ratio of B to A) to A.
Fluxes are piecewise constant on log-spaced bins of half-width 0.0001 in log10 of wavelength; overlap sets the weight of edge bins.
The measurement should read 0.120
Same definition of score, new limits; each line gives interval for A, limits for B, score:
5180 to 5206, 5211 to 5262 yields 0.103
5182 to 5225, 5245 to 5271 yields 0.098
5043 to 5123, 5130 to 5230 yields 0.083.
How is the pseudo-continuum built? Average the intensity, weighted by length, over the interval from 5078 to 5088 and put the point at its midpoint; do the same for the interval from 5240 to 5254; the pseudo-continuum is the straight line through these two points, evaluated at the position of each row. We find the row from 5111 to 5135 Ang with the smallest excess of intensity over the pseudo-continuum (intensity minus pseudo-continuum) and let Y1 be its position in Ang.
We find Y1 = 5128.89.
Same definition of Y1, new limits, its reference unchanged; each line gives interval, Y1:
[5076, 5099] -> 5098.28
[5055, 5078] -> 5077.19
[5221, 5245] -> 5229.06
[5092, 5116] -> 5100.63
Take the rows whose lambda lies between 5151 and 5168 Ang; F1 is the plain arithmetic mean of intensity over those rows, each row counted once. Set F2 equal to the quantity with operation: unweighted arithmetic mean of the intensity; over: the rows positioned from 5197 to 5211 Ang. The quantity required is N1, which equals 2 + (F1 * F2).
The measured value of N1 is 126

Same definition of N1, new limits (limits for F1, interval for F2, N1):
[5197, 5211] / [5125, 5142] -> 128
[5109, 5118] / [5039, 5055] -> 135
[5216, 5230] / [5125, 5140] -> 132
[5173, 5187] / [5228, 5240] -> 121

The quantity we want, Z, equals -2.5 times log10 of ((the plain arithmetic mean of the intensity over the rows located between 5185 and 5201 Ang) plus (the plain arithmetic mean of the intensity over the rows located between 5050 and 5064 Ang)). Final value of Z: -3.41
